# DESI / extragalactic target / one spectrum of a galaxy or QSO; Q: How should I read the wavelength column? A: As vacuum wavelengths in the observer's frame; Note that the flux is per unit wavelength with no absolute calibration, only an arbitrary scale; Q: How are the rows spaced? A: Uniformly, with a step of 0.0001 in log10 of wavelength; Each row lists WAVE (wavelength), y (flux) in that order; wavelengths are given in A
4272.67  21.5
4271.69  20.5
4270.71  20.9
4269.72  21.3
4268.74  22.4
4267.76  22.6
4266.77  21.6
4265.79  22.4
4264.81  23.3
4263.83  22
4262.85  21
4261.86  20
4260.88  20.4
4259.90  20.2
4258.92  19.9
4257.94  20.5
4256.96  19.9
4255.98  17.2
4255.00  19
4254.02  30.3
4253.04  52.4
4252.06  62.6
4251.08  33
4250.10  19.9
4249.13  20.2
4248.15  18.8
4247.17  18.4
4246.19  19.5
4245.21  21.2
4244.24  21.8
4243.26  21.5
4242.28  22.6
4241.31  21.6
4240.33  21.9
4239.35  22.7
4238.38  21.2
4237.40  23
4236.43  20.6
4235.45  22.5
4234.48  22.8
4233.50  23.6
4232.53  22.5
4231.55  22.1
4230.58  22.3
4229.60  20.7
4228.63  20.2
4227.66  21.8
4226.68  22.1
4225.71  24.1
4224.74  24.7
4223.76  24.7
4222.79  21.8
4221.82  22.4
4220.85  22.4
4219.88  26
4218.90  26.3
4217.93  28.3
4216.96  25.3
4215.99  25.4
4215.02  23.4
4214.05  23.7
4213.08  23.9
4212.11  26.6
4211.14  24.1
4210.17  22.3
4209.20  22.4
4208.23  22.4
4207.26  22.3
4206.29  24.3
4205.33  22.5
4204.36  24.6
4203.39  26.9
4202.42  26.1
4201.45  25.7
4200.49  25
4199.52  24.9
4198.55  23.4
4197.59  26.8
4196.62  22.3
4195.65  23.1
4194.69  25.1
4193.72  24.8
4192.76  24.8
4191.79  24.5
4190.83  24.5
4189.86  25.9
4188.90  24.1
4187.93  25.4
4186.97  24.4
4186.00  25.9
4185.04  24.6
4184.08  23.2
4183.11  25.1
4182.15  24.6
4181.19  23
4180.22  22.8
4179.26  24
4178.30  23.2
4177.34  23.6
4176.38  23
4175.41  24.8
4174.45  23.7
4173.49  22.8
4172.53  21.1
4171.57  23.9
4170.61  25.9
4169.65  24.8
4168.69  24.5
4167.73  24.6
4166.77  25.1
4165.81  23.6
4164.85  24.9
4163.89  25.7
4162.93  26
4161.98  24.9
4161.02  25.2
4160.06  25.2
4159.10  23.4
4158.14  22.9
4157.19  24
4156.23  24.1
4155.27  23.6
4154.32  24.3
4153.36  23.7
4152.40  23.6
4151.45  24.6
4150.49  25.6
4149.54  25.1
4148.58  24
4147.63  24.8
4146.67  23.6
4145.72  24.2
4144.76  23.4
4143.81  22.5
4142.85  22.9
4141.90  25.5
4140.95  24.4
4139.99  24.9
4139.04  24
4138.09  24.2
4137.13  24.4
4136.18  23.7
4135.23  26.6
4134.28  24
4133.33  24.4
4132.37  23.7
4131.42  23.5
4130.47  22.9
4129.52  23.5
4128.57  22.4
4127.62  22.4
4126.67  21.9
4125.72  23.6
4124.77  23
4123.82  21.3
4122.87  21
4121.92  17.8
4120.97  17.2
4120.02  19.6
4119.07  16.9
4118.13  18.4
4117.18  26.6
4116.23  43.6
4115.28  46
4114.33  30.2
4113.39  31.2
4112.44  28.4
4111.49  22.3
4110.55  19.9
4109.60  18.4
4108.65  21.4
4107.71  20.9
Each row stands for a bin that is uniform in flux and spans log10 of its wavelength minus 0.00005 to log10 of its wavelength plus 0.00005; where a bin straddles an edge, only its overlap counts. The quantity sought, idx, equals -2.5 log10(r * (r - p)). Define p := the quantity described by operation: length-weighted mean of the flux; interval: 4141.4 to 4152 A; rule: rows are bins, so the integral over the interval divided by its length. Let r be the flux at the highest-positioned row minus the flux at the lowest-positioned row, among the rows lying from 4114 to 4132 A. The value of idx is -5.8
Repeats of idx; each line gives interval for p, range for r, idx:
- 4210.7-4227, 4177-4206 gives -3.6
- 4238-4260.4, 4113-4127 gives -6.2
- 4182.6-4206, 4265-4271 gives -4.0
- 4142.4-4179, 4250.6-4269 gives -6.4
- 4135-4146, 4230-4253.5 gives -5.6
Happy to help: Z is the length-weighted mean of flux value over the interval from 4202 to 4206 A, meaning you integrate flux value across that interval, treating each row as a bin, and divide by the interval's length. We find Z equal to 25.0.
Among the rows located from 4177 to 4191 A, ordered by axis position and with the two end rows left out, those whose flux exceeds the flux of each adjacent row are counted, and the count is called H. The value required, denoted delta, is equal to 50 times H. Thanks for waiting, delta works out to 250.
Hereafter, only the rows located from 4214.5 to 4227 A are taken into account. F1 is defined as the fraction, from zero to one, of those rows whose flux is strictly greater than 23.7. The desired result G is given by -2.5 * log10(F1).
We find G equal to 0.53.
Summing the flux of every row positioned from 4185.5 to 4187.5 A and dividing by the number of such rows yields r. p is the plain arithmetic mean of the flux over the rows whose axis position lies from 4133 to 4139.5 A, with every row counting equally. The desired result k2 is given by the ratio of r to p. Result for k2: 1.03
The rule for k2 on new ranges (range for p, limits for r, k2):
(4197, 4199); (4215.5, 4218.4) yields 1.05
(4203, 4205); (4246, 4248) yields 0.74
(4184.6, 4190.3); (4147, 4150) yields 0.98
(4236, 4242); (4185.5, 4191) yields 1.15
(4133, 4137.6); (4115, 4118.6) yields 1.37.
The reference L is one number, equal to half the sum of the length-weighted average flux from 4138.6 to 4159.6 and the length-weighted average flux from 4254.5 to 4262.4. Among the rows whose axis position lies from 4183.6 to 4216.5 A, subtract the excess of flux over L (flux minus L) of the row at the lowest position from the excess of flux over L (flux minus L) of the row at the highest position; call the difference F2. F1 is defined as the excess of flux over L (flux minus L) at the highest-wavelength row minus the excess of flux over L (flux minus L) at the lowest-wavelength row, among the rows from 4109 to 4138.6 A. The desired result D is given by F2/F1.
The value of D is 0.4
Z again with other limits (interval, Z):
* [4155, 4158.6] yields 23.7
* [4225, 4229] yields 22.3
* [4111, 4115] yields 28.9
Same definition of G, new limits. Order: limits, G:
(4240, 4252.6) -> 2.03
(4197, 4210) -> 0.53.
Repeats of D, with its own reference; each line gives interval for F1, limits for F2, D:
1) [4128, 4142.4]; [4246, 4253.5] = 10.6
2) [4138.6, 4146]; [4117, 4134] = -11.0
